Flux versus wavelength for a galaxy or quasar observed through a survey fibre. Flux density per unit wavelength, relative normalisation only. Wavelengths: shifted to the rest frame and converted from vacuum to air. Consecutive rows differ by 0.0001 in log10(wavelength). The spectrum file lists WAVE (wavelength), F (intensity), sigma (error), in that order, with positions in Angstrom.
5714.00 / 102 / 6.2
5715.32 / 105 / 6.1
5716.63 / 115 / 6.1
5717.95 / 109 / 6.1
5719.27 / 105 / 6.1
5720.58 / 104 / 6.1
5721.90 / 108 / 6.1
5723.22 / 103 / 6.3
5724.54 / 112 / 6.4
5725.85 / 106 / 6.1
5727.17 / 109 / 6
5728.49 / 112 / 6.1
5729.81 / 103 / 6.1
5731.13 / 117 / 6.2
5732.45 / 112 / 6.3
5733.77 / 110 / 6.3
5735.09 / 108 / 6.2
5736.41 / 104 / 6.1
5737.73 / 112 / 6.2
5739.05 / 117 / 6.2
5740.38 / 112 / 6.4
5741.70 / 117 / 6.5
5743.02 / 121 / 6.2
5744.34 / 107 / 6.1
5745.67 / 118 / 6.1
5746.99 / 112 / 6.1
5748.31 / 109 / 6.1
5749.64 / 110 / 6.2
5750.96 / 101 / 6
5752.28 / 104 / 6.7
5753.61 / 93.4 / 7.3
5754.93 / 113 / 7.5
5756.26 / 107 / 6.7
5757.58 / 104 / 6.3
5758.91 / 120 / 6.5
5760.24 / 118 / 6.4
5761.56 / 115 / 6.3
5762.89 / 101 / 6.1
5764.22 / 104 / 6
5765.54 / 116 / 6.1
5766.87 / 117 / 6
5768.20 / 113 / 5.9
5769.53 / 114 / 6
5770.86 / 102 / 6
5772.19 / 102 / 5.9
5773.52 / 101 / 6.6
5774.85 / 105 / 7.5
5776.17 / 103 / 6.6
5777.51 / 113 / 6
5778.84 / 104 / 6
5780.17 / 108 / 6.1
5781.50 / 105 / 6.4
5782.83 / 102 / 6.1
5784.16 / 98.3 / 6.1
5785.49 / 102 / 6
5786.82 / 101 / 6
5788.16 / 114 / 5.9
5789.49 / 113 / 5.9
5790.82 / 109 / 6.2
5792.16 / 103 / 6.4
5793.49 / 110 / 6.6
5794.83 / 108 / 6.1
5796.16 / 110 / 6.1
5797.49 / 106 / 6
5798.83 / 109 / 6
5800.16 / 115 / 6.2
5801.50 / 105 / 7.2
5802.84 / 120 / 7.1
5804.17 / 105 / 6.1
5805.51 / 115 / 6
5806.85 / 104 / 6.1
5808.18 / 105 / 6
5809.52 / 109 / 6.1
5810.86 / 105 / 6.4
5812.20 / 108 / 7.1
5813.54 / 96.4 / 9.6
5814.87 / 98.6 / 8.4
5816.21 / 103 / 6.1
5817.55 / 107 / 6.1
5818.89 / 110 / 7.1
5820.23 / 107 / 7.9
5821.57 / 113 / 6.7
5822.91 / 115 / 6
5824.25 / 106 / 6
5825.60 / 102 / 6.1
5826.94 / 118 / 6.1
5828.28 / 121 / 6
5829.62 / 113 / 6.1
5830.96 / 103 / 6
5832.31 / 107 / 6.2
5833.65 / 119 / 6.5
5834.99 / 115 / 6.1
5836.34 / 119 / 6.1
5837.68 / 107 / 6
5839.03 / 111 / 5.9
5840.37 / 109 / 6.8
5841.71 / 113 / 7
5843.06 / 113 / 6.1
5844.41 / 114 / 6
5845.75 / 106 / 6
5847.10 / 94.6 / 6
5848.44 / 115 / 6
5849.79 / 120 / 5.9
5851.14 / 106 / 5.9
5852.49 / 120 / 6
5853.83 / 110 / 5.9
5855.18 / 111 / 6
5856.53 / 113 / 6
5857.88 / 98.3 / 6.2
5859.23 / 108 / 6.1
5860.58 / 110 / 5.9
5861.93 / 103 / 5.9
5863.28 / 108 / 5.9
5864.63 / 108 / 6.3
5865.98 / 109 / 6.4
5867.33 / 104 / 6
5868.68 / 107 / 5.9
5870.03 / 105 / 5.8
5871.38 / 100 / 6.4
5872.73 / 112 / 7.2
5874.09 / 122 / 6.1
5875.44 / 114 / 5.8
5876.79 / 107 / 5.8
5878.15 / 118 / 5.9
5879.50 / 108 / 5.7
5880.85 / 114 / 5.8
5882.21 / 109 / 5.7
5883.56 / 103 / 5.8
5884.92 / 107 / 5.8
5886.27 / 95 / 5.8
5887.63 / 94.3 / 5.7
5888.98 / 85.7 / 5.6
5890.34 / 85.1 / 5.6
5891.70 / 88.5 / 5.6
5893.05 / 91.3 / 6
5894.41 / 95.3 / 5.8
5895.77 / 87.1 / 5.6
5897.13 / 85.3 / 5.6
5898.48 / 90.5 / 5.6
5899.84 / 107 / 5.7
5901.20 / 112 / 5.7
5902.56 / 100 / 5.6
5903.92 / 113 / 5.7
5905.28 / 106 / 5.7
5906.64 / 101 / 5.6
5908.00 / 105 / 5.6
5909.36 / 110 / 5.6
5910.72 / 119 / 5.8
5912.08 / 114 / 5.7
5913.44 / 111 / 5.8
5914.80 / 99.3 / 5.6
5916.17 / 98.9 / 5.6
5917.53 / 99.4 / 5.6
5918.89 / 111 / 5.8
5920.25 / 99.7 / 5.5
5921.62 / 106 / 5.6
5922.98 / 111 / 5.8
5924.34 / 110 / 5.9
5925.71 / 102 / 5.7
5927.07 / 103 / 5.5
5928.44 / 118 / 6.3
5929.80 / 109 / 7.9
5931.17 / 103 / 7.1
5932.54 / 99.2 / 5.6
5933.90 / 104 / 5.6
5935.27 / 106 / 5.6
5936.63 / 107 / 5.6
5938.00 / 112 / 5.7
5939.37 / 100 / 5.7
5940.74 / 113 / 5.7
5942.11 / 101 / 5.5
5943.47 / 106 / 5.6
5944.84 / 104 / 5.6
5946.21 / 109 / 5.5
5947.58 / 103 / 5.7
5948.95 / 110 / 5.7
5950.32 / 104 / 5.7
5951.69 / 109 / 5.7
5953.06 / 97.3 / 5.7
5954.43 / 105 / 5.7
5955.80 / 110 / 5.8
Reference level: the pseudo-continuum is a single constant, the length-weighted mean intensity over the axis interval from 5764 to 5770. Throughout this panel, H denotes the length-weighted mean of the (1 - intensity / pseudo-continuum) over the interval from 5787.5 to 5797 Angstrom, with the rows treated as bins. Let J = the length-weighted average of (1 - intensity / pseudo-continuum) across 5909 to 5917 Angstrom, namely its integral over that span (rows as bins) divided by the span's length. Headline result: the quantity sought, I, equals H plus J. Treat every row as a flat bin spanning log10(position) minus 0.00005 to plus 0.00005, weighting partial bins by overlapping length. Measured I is 0.08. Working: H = 0.035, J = 0.044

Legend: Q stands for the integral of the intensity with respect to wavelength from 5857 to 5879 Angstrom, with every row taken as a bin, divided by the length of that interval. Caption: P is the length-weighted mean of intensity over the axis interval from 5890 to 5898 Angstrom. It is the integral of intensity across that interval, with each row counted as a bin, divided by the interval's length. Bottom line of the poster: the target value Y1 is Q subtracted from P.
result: -19.4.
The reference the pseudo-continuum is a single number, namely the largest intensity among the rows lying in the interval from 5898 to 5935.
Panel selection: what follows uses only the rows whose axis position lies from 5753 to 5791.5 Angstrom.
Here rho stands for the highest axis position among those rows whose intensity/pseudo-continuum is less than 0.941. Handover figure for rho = 5790.82 Angstrom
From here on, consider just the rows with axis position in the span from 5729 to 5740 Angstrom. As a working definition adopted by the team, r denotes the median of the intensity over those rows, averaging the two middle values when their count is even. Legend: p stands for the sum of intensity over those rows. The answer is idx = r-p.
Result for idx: -772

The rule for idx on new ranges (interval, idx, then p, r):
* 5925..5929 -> -220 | 323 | 103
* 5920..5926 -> -423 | 529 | 106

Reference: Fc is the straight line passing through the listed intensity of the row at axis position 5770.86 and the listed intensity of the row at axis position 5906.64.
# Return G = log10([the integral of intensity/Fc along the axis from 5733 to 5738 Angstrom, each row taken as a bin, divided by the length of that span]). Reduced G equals 0.025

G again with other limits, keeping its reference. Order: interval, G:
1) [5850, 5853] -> 0.049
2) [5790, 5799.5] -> 0.026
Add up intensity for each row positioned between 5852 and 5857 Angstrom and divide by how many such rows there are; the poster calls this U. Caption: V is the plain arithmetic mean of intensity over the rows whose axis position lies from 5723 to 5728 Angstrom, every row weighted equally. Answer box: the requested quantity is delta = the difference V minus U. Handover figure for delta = -6.0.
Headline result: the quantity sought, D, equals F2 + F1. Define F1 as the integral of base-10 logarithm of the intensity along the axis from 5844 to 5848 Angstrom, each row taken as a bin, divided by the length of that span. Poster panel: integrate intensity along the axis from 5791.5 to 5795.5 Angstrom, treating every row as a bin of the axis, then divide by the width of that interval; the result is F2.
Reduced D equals 109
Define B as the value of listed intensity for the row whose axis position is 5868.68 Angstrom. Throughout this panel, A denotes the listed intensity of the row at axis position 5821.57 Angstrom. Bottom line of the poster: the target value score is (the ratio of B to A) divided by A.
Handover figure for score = 0.008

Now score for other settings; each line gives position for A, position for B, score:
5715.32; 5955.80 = 0.010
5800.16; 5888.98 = 0.006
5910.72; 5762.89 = 0.007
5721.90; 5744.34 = 0.009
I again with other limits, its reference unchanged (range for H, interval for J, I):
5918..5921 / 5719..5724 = 0.15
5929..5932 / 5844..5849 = 0.12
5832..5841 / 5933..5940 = 0.08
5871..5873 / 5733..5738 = 0.11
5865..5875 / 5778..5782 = 0.11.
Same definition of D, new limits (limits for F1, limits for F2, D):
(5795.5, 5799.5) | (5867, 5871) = 107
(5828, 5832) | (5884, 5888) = 101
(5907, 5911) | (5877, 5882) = 114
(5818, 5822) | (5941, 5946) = 107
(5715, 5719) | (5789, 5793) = 110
